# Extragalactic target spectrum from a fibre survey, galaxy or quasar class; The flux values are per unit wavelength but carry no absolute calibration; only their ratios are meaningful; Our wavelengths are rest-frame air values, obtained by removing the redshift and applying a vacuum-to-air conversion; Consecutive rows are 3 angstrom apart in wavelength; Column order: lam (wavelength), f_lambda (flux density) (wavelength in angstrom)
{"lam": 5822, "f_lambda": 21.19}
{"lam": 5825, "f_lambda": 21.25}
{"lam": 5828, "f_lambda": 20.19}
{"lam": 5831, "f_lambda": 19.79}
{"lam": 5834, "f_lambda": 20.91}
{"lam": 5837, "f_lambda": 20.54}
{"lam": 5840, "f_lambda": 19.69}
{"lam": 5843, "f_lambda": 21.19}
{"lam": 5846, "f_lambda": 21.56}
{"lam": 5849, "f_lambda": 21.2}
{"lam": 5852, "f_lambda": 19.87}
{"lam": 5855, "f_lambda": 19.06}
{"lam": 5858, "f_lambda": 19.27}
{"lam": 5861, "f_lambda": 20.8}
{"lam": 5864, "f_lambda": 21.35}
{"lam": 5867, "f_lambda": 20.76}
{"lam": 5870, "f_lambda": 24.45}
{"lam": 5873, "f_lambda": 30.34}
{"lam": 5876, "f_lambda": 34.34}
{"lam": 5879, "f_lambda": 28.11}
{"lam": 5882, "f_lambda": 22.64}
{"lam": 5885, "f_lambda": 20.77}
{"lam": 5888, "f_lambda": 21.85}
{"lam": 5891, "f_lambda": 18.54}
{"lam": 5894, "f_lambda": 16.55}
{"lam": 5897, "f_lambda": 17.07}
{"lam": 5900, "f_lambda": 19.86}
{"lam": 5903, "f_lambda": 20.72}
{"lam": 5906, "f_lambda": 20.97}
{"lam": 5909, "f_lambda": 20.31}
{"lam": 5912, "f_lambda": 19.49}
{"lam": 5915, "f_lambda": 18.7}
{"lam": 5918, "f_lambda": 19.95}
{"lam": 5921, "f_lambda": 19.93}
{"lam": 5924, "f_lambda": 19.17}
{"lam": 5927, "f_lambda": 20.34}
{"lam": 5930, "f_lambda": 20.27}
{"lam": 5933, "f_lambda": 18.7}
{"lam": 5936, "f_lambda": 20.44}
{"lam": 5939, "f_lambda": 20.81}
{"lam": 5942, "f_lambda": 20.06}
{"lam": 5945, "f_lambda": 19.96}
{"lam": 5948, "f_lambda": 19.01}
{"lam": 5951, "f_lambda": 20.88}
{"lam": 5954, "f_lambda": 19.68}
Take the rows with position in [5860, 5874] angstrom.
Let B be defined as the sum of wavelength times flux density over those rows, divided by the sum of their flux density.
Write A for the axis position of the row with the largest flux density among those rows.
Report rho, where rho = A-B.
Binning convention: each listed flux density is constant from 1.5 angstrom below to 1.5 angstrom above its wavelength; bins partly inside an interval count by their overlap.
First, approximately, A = 5873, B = 5867.6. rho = 5.4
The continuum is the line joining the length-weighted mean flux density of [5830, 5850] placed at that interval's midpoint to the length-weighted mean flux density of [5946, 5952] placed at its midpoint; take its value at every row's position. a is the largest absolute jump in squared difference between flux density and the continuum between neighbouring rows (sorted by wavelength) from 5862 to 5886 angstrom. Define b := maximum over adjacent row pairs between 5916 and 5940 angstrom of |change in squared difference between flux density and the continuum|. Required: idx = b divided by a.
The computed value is 0.0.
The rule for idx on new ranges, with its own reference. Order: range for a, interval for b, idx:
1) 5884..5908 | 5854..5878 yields 8.8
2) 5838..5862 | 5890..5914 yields 6.1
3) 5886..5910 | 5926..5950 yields 0.1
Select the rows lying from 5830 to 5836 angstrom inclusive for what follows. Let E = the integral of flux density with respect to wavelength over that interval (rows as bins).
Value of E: 122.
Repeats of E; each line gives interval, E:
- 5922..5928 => 118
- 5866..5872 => 140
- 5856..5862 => 119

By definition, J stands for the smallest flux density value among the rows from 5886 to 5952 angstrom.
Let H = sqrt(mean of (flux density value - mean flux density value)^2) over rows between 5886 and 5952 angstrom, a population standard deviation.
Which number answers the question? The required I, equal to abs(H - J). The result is 15.3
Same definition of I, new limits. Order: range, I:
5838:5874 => 16.1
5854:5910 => 12.2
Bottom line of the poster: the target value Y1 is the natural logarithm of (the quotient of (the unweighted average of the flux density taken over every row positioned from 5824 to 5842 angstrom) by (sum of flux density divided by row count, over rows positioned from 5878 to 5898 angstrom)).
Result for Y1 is -0.02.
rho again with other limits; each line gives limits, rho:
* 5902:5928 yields -8.9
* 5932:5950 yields -1.5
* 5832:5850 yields 4.4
